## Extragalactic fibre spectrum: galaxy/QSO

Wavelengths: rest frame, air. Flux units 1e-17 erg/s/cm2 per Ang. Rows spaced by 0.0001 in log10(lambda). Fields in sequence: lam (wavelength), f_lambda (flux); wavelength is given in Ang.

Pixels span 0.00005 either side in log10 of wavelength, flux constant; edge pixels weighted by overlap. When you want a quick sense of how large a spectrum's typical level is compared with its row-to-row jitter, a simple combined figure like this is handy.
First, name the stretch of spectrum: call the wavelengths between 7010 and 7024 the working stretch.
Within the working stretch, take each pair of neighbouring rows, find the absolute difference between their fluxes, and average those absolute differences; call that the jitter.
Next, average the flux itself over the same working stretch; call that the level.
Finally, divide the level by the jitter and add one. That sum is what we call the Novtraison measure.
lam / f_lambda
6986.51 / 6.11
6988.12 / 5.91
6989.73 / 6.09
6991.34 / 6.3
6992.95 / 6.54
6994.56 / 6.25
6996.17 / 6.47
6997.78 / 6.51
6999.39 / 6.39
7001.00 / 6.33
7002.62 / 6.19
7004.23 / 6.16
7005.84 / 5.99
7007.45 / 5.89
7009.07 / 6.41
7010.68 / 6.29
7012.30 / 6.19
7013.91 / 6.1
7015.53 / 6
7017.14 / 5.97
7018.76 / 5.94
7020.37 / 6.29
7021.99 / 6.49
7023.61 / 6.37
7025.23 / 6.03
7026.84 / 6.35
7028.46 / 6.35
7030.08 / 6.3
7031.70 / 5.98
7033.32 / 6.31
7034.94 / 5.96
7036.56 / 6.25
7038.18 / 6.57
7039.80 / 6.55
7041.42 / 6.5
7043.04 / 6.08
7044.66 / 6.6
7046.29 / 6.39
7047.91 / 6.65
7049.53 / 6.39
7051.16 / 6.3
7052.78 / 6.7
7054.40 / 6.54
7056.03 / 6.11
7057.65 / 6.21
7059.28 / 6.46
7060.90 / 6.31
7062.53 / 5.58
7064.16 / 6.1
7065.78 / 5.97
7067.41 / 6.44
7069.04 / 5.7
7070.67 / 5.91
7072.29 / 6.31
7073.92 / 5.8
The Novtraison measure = 49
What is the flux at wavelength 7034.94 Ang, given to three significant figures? 5.96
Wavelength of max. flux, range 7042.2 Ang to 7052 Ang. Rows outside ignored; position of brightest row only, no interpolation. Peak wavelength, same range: 7047.91 Ang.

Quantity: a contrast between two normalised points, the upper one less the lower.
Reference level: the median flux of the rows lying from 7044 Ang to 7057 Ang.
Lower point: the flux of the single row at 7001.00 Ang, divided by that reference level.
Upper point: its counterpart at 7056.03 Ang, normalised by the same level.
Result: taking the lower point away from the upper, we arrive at -0.03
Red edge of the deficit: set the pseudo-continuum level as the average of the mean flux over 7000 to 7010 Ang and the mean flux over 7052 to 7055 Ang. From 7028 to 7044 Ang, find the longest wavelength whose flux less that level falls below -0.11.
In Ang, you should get 7043.04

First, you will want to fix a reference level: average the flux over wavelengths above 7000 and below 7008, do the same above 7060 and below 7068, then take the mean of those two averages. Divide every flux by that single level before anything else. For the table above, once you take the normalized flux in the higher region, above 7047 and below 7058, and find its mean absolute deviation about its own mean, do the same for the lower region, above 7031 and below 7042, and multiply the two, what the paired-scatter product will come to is 0.0010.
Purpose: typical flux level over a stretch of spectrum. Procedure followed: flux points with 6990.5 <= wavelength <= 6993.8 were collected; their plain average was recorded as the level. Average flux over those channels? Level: 6.4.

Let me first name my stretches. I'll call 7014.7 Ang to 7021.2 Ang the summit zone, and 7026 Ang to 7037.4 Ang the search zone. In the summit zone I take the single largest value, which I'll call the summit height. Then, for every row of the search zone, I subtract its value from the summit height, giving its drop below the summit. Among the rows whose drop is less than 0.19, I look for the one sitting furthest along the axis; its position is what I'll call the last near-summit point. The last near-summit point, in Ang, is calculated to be 7036.56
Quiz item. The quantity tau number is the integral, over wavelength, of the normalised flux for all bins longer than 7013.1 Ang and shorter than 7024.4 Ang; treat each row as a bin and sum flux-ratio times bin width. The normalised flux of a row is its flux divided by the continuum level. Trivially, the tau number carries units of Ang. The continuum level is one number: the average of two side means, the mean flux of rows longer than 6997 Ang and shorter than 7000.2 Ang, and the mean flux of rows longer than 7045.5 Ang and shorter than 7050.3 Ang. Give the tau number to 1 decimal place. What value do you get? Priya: 10.8 Ang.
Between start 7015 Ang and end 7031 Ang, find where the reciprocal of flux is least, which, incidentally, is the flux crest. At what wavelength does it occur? 7021.99 Ang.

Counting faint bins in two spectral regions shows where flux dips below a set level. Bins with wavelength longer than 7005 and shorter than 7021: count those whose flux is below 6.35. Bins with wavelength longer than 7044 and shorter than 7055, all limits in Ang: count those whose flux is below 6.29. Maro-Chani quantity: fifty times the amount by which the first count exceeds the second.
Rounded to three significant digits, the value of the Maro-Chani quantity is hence 450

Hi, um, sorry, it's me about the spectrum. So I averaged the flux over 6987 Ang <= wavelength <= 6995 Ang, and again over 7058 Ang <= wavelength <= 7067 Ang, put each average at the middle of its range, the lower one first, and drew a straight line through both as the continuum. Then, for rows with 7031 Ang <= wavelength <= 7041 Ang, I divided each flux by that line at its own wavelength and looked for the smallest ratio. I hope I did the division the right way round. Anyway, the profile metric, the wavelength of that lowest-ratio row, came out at 7034.94 Ang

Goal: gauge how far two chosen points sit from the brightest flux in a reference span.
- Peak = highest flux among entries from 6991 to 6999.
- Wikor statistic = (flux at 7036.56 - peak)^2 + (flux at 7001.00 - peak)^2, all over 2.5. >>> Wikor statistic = 0.05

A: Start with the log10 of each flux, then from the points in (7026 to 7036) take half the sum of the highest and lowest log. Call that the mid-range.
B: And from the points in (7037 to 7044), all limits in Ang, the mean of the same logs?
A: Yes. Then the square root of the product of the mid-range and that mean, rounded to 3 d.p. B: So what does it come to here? 0.798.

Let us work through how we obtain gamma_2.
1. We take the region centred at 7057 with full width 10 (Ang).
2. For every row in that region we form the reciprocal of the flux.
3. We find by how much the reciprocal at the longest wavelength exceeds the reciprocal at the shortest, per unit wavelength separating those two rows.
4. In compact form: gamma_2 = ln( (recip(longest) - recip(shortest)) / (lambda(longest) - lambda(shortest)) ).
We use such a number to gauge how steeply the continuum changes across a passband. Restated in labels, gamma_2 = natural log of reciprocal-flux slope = -6.78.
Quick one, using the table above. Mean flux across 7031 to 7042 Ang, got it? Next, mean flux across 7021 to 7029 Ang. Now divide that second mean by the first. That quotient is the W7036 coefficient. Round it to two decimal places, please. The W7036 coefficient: 1.00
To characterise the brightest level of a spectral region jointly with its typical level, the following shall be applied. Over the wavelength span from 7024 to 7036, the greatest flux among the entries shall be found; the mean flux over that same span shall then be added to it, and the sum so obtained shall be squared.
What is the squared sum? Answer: 157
